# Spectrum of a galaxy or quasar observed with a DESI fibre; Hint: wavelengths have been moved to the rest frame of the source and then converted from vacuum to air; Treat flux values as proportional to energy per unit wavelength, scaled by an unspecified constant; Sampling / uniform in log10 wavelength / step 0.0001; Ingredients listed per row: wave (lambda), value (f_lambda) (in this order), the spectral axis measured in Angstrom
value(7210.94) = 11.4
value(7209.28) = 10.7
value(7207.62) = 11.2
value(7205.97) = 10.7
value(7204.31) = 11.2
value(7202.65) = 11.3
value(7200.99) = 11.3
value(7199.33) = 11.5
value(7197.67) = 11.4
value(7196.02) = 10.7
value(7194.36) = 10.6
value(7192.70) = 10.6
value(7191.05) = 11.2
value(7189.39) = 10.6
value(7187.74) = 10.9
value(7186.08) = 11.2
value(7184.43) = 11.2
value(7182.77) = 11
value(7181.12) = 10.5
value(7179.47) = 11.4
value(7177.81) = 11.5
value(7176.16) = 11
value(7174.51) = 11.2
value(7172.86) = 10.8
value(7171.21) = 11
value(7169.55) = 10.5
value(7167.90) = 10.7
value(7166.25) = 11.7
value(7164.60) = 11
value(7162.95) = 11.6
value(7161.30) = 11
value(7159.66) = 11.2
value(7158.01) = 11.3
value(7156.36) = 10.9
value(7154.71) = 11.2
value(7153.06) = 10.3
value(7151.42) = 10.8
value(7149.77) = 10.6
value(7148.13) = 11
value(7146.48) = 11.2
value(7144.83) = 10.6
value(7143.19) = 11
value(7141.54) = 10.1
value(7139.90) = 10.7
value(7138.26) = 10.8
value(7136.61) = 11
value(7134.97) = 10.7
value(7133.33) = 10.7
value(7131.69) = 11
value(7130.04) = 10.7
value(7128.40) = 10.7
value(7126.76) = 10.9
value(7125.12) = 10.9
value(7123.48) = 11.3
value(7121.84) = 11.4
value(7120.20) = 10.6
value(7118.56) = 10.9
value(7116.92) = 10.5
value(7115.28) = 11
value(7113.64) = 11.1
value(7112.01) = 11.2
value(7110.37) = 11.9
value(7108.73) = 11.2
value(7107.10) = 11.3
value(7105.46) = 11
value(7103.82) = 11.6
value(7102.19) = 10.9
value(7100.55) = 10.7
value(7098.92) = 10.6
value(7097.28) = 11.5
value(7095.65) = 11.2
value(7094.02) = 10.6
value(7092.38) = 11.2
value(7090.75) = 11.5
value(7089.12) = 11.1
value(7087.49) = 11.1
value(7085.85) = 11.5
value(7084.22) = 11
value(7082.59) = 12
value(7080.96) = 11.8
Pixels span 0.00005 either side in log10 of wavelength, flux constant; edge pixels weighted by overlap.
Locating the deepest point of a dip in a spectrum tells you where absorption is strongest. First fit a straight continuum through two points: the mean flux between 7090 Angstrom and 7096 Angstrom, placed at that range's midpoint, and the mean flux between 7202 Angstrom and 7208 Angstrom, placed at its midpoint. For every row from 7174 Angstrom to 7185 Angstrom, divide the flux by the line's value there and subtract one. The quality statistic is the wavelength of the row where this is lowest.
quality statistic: 7181.12 Angstrom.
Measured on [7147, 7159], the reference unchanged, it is 7153.06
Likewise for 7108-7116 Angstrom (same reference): 7115.28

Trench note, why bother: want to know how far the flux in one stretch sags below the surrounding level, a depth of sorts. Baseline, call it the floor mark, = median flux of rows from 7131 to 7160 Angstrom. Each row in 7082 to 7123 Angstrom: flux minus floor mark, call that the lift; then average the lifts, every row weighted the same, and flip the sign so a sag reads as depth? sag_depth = -0.29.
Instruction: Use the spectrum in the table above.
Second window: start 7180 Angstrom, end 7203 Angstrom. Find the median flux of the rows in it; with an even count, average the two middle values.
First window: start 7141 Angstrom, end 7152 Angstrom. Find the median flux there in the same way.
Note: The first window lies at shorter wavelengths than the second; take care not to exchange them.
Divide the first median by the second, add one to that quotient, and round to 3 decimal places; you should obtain 1.973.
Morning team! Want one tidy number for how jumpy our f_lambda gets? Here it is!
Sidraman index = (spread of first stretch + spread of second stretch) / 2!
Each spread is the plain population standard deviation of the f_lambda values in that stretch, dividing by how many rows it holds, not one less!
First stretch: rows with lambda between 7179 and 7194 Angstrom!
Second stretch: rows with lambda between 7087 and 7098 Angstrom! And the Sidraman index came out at 0.294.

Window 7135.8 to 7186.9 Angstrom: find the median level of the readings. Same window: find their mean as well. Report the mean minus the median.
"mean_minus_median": -0.032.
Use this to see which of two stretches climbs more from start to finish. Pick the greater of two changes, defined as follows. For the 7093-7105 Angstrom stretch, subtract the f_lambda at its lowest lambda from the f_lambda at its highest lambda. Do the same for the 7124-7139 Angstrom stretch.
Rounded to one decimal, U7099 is 1.0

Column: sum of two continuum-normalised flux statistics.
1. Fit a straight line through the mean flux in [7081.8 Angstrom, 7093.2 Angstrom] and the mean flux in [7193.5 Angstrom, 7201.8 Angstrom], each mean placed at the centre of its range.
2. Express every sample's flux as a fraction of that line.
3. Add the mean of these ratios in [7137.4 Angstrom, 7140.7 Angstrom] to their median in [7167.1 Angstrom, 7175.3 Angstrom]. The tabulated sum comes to 1.93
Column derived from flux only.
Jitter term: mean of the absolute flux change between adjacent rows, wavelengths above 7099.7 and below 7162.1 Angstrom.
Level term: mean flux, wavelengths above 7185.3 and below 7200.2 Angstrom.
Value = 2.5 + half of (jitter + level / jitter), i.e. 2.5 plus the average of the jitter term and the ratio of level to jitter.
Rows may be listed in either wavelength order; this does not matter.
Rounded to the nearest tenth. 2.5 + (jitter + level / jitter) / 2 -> 18.2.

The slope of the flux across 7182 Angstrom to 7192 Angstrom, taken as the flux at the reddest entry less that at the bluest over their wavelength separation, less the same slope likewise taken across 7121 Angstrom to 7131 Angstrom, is 0.11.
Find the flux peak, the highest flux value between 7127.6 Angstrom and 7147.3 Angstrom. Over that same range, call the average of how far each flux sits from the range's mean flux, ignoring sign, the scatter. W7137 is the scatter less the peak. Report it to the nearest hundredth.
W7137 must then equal -11.01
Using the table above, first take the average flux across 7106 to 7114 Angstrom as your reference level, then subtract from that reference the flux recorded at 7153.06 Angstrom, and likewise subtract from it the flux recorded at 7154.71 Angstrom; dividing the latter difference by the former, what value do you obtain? 0.1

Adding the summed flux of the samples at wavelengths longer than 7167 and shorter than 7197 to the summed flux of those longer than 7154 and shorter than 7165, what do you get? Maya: 275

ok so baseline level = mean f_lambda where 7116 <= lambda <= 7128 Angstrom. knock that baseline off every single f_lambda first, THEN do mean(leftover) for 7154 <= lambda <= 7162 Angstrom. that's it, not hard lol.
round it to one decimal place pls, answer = 0.2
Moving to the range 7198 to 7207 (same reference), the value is 0.3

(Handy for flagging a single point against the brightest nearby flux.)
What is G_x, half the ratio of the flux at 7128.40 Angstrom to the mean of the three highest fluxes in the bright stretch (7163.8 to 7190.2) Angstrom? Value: 0.464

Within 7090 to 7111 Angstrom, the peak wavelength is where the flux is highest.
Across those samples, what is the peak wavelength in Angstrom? 7110.37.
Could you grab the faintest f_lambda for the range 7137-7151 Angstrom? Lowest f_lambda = 10.1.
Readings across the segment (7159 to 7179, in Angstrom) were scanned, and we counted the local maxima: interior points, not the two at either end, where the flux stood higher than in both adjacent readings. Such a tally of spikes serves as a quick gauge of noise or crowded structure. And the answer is 4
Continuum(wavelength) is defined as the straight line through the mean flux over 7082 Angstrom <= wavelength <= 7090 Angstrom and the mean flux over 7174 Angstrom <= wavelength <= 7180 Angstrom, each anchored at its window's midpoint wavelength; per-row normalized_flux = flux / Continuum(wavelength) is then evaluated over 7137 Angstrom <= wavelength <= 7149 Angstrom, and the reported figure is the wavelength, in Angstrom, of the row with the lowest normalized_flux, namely 7141.54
